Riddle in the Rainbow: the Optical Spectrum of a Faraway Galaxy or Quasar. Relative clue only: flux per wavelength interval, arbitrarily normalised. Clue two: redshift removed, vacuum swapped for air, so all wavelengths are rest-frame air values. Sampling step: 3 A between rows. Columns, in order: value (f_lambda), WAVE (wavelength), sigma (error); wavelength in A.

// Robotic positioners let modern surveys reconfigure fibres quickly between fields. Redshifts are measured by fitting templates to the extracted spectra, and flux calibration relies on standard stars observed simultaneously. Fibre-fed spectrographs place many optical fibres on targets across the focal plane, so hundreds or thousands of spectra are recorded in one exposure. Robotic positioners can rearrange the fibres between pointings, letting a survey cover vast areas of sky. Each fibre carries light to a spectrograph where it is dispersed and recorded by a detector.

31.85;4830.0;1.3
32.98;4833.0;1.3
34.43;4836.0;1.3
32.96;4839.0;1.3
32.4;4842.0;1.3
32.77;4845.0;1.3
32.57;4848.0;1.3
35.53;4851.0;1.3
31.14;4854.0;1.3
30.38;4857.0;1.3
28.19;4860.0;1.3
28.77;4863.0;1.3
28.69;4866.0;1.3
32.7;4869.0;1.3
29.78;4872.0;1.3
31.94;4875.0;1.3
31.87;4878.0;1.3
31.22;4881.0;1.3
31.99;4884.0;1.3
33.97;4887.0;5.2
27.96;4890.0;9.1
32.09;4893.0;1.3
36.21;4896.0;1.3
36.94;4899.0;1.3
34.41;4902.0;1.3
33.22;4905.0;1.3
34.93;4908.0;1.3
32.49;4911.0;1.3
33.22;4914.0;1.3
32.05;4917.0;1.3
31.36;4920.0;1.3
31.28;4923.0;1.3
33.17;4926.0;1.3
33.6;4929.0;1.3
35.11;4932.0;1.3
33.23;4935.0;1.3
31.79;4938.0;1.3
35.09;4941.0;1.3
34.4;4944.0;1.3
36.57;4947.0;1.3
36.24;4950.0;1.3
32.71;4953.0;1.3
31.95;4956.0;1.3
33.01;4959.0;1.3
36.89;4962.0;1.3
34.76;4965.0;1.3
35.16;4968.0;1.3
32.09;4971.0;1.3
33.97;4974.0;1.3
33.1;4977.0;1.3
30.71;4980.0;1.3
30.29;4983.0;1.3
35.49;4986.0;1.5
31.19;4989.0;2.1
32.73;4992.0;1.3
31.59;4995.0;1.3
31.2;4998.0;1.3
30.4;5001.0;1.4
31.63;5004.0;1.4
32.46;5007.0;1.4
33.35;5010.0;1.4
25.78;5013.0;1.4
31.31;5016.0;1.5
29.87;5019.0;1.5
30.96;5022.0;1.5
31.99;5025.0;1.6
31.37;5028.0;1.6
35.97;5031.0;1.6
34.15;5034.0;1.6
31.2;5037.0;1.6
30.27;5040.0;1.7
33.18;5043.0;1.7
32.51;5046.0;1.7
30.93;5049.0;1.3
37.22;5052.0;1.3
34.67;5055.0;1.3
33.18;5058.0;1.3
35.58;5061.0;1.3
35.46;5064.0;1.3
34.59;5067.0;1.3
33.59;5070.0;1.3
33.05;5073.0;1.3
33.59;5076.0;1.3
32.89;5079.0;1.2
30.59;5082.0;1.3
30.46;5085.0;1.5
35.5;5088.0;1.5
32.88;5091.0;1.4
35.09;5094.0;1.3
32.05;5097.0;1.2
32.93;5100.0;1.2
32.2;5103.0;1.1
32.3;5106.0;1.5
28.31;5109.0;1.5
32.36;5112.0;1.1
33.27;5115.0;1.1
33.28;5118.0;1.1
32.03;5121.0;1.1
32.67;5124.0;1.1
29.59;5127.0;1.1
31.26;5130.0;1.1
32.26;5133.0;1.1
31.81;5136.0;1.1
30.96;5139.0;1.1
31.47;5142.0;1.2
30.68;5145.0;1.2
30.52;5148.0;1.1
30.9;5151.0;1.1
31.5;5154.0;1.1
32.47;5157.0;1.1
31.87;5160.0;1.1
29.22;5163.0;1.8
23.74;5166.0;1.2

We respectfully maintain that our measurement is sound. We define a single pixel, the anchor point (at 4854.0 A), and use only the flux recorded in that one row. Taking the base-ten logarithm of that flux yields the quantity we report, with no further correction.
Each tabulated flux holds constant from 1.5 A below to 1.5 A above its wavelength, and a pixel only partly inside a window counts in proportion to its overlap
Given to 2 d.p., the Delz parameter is 1.49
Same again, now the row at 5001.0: 1.48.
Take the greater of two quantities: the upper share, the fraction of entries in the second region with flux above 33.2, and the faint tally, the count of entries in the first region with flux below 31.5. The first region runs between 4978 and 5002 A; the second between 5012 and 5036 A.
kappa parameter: 5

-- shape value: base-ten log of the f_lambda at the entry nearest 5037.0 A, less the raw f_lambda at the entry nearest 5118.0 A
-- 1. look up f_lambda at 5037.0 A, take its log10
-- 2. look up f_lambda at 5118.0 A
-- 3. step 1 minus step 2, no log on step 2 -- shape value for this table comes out -31.8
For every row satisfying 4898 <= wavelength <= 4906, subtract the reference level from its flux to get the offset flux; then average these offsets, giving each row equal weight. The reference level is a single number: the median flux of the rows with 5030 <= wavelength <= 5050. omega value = 2.3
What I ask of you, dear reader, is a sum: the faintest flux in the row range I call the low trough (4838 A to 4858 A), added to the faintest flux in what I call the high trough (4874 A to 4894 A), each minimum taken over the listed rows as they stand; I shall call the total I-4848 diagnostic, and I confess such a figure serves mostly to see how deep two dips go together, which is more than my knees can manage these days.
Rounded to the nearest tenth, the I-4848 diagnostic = 58.3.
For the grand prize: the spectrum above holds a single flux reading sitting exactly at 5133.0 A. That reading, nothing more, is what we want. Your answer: 32.26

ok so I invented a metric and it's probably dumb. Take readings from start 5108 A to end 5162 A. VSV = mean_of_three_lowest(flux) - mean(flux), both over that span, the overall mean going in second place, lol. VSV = -2.0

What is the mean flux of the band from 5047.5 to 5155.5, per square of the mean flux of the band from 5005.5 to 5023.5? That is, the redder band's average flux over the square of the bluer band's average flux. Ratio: 0.035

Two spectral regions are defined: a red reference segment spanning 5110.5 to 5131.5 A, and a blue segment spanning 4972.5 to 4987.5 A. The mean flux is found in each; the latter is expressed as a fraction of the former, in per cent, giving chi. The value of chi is 102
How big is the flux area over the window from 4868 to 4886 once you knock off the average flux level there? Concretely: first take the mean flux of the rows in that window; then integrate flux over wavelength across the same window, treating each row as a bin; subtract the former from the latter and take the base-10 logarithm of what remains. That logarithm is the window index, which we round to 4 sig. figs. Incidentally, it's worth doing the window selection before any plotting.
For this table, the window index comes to 2.730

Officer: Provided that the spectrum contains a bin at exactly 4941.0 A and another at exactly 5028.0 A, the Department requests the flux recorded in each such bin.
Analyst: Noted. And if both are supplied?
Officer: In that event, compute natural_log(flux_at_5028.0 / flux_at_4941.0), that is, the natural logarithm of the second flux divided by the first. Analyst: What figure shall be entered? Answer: -0.11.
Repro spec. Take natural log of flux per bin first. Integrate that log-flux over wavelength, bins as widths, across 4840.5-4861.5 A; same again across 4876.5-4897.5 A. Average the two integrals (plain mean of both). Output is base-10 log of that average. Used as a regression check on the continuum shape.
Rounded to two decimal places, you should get 1.86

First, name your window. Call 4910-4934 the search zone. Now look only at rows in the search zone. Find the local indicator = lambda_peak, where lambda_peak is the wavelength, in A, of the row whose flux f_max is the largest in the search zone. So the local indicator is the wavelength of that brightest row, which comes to 4932.0 A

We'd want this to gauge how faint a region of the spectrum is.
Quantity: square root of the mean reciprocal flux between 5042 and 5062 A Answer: 0.172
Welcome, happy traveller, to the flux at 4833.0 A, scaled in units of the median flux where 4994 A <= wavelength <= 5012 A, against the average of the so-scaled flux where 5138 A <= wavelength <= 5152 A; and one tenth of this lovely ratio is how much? 0.107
